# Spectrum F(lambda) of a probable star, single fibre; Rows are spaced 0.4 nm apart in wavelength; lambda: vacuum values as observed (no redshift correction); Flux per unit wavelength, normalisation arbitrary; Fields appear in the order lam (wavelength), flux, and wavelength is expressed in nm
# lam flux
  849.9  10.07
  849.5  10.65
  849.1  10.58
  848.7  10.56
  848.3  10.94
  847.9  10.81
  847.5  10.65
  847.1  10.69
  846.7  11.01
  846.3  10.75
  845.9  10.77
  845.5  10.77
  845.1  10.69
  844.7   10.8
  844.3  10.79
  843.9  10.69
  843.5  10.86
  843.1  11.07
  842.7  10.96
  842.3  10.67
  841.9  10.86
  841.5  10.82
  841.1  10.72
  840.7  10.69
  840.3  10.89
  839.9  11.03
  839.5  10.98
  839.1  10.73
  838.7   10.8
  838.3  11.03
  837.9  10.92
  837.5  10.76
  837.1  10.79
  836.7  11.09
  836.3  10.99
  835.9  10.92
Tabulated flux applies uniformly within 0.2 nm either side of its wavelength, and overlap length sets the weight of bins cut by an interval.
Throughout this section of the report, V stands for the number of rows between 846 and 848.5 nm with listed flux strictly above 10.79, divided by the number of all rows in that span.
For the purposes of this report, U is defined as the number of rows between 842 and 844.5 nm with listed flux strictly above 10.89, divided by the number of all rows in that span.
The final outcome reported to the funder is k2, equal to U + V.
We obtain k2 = 0.83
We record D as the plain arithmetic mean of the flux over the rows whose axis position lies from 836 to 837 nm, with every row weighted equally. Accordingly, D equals 11.0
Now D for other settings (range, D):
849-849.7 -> 10.6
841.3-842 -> 10.8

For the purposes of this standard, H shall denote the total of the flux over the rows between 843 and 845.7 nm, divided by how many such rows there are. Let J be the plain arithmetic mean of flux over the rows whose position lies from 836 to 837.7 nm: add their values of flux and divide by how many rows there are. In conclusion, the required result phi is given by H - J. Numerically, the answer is -0.10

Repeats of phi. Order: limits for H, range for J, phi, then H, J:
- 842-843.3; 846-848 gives 0.12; 10.9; 10.78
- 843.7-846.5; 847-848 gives 0.03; 10.8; 10.72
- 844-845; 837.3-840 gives -0.10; 10.8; 10.89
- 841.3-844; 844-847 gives 0.05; 10.8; 10.80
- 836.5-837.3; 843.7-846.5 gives 0.19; 10.9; 10.75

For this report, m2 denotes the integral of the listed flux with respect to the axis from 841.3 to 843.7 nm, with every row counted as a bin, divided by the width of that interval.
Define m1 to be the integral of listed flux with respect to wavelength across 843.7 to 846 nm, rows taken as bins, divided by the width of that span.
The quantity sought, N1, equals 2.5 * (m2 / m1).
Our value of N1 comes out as 2.53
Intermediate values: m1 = 10.8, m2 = 10.9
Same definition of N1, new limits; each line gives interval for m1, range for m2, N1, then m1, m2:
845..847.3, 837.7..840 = 2.53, 10.8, 10.9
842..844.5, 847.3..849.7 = 2.47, 10.8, 10.7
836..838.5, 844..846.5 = 2.46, 10.9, 10.8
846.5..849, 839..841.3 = 2.52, 10.8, 10.8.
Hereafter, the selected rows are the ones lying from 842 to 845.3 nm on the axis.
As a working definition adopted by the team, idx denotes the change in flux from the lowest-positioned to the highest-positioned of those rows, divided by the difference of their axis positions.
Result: 0.01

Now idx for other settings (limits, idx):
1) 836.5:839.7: -0.04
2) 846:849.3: -0.06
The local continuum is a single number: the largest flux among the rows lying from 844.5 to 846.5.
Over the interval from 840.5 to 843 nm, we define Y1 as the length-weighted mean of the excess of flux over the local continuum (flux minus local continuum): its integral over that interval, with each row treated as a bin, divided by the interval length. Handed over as -0.002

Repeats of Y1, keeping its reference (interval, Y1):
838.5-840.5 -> 0.086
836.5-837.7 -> 0.080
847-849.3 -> -0.094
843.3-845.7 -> -0.033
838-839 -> 0.097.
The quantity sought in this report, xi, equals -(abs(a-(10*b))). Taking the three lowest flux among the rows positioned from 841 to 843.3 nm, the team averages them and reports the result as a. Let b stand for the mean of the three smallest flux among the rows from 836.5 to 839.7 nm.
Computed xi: -96.9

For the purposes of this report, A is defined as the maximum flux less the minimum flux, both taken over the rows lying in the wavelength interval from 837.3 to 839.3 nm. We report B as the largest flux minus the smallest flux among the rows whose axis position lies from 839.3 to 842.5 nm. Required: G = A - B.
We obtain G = -0.06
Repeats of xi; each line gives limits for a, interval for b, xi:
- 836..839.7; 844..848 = -96.0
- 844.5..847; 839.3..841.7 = -96.7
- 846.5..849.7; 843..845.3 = -96.6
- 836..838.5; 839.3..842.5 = -96.1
